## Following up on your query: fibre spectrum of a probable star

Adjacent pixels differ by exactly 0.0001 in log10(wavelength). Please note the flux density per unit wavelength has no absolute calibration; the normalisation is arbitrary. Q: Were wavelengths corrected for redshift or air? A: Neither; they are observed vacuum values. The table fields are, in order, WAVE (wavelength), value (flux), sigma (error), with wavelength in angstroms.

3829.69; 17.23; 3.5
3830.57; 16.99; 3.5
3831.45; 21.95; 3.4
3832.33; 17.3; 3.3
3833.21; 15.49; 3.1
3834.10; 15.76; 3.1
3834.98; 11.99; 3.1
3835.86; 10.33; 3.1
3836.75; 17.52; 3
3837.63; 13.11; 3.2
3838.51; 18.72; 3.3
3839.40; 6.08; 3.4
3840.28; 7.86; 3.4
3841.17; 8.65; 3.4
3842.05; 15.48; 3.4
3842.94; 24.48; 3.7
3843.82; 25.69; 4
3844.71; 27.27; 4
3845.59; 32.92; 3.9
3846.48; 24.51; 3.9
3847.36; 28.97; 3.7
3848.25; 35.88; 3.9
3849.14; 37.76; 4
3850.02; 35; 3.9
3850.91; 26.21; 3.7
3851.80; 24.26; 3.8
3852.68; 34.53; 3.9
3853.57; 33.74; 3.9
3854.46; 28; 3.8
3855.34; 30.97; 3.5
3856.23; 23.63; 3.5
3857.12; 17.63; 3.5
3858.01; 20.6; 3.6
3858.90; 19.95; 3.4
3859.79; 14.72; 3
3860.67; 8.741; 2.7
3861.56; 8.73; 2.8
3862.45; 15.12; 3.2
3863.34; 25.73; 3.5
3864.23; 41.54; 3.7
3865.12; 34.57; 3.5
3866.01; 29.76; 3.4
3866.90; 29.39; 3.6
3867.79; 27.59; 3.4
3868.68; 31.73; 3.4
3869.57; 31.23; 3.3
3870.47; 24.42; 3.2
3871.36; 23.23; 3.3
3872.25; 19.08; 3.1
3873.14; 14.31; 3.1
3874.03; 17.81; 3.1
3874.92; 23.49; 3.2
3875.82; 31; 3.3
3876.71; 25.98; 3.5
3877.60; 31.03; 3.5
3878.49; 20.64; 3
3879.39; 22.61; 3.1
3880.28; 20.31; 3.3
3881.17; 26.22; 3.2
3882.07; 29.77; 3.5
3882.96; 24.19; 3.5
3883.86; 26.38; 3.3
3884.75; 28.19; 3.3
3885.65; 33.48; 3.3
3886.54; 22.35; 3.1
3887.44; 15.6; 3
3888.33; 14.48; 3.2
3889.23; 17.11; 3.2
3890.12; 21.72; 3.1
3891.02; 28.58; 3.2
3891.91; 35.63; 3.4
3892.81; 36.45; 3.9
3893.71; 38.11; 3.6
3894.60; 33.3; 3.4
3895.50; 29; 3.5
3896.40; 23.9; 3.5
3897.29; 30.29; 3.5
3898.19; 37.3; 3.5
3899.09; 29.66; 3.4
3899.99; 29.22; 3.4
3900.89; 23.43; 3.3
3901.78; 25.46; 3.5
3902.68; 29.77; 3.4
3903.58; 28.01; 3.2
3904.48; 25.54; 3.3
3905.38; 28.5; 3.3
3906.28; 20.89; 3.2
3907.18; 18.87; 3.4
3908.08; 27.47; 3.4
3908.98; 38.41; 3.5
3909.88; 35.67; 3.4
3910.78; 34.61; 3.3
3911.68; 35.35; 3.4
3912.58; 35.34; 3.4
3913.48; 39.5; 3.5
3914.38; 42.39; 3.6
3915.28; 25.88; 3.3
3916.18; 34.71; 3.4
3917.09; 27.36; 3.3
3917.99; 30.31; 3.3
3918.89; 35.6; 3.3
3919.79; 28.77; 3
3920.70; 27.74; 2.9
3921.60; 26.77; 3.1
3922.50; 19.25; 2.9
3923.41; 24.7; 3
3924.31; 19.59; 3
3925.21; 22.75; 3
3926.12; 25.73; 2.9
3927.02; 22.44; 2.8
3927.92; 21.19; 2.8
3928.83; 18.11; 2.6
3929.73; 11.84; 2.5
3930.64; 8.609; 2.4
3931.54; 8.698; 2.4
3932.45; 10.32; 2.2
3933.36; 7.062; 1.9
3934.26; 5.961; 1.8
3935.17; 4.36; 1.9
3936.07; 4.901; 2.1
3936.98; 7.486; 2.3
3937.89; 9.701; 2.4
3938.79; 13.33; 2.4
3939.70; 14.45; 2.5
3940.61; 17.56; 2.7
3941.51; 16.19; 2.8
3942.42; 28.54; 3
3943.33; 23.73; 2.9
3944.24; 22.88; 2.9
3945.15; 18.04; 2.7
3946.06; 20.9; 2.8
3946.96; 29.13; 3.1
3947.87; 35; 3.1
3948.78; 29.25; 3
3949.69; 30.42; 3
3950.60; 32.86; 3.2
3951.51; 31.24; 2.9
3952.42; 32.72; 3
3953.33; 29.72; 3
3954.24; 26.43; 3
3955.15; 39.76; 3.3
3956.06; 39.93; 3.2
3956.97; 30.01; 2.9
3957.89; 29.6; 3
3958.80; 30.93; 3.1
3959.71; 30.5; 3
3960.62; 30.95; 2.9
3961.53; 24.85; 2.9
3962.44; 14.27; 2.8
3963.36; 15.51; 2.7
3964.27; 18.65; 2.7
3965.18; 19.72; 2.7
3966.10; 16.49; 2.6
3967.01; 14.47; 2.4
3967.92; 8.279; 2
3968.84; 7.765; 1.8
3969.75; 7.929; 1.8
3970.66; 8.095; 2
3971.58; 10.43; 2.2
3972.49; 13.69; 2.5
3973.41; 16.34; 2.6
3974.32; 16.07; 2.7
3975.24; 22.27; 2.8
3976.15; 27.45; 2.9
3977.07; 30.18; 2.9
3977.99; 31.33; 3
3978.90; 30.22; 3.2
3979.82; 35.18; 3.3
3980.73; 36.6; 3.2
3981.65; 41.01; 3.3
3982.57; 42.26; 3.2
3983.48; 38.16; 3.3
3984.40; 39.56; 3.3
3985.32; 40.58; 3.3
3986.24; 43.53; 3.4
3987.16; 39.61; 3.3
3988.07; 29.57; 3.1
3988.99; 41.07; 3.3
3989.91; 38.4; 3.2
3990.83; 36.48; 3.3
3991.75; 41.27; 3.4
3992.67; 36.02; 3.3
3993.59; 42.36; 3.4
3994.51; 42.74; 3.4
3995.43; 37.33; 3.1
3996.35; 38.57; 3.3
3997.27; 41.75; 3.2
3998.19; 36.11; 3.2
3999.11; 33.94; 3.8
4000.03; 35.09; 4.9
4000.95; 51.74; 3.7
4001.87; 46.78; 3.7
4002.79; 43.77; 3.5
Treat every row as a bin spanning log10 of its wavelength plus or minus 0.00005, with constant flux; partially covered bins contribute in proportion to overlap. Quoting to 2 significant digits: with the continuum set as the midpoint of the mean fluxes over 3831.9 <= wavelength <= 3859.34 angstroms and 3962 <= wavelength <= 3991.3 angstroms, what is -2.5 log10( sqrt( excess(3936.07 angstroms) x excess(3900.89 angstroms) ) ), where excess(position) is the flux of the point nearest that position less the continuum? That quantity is -1.4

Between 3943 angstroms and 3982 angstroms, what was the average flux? 25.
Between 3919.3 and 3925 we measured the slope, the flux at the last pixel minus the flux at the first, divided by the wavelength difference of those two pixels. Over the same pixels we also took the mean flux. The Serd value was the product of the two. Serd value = -50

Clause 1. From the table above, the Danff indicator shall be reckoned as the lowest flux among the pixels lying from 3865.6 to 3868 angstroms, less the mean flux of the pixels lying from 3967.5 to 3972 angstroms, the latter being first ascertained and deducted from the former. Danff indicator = 19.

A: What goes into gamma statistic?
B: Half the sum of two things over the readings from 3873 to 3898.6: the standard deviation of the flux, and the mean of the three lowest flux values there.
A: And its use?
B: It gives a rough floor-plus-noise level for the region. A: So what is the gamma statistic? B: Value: 10.8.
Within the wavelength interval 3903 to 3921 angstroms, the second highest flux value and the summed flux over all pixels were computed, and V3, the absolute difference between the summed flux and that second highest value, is 581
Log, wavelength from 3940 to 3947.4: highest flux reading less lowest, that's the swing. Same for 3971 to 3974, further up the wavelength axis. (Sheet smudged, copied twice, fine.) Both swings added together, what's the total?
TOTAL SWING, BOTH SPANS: 19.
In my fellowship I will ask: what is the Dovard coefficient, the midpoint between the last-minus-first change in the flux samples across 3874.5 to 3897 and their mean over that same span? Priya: 13.4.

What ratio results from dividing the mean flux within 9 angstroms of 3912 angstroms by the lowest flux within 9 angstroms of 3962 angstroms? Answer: 4.0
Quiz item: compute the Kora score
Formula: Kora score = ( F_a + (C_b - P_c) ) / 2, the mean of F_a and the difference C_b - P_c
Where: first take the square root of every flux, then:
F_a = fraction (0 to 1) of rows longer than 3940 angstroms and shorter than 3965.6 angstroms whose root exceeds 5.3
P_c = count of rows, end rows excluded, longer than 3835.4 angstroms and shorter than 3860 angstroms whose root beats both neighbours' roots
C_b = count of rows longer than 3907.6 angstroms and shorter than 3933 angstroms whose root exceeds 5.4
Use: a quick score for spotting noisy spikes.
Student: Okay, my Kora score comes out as 1.8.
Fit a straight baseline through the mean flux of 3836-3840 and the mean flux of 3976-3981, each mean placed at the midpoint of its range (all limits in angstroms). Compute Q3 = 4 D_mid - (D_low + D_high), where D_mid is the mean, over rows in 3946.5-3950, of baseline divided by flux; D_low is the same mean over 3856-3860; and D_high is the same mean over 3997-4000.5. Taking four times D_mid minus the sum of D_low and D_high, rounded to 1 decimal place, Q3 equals 1.8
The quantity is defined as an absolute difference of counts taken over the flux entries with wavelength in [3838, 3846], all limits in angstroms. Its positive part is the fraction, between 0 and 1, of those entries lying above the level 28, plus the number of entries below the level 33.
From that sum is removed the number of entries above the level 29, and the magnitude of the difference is 8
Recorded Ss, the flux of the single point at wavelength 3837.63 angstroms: 13.11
